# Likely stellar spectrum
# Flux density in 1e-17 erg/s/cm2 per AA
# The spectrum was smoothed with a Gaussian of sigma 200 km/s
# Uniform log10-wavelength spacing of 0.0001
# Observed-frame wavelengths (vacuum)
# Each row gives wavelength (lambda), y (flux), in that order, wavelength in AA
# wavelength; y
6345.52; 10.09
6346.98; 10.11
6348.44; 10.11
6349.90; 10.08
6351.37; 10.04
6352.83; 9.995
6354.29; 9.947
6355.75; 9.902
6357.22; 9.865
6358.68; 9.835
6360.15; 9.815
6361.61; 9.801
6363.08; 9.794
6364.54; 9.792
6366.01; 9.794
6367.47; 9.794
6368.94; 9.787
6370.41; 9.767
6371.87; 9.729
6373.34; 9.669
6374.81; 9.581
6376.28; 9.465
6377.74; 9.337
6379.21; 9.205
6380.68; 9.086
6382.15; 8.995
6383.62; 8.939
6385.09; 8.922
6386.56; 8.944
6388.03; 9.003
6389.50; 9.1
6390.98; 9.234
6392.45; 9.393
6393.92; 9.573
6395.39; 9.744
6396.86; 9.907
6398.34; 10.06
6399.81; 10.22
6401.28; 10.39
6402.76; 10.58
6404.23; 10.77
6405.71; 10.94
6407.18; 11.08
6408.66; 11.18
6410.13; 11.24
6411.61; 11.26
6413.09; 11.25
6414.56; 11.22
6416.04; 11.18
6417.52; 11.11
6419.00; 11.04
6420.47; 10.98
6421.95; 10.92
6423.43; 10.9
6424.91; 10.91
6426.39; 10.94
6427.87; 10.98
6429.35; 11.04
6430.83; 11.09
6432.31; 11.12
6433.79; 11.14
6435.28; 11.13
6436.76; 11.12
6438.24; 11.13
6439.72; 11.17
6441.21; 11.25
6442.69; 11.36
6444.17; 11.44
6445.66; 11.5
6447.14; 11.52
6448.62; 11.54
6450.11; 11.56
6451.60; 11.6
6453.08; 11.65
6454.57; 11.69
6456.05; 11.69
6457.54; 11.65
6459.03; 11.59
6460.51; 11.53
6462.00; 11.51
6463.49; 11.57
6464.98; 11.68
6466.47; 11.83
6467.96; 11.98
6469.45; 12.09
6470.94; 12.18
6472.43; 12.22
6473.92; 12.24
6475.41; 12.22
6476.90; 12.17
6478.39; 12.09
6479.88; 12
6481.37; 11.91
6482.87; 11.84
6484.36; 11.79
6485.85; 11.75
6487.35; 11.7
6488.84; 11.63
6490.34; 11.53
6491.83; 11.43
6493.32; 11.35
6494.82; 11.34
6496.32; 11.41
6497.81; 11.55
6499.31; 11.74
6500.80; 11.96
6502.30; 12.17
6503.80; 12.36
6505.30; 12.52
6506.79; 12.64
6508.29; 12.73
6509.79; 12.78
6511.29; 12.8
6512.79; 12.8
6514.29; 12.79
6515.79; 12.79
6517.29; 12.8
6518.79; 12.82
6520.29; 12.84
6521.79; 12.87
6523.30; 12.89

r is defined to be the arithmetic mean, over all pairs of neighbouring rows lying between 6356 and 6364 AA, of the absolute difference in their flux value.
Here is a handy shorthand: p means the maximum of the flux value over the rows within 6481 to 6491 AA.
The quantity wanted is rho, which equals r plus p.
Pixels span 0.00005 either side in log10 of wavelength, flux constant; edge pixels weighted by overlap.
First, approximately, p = 11.91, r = 0.018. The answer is 11.9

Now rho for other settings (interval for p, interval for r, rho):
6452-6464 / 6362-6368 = 11.7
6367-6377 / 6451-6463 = 9.8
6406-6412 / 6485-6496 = 11.3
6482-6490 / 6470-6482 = 11.9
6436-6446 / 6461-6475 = 11.6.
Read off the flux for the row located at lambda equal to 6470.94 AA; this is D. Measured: 12.18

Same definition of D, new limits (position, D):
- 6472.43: 12.22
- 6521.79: 12.87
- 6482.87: 11.84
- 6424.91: 10.91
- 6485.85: 11.75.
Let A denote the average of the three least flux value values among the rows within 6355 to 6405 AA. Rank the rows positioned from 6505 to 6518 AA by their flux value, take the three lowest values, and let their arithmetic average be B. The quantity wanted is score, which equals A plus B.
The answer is 21.6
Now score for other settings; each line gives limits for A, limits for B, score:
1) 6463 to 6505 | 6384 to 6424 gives 20.3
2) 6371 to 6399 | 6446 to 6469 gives 20.5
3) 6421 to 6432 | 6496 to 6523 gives 22.5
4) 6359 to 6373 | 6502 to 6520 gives 22.1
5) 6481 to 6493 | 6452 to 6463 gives 23.1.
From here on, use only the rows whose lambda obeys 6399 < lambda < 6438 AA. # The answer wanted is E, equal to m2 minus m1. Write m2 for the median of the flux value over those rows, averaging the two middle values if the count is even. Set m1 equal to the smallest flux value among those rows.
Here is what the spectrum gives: 0.8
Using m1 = 10.22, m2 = 11.1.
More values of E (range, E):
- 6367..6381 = 0.5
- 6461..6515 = 0.6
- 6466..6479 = 0.3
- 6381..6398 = 0.2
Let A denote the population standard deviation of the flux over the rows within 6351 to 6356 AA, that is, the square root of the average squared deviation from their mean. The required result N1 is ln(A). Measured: -3.0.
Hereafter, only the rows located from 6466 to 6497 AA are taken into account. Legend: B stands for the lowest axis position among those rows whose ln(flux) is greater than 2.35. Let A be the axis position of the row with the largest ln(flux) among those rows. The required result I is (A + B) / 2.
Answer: 6470.2 AA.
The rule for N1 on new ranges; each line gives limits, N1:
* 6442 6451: -2.7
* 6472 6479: -2.9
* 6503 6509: -2.0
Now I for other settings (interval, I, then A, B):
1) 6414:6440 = 6414.6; 6414.56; 6414.56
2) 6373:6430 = 6407.2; 6411.61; 6402.76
